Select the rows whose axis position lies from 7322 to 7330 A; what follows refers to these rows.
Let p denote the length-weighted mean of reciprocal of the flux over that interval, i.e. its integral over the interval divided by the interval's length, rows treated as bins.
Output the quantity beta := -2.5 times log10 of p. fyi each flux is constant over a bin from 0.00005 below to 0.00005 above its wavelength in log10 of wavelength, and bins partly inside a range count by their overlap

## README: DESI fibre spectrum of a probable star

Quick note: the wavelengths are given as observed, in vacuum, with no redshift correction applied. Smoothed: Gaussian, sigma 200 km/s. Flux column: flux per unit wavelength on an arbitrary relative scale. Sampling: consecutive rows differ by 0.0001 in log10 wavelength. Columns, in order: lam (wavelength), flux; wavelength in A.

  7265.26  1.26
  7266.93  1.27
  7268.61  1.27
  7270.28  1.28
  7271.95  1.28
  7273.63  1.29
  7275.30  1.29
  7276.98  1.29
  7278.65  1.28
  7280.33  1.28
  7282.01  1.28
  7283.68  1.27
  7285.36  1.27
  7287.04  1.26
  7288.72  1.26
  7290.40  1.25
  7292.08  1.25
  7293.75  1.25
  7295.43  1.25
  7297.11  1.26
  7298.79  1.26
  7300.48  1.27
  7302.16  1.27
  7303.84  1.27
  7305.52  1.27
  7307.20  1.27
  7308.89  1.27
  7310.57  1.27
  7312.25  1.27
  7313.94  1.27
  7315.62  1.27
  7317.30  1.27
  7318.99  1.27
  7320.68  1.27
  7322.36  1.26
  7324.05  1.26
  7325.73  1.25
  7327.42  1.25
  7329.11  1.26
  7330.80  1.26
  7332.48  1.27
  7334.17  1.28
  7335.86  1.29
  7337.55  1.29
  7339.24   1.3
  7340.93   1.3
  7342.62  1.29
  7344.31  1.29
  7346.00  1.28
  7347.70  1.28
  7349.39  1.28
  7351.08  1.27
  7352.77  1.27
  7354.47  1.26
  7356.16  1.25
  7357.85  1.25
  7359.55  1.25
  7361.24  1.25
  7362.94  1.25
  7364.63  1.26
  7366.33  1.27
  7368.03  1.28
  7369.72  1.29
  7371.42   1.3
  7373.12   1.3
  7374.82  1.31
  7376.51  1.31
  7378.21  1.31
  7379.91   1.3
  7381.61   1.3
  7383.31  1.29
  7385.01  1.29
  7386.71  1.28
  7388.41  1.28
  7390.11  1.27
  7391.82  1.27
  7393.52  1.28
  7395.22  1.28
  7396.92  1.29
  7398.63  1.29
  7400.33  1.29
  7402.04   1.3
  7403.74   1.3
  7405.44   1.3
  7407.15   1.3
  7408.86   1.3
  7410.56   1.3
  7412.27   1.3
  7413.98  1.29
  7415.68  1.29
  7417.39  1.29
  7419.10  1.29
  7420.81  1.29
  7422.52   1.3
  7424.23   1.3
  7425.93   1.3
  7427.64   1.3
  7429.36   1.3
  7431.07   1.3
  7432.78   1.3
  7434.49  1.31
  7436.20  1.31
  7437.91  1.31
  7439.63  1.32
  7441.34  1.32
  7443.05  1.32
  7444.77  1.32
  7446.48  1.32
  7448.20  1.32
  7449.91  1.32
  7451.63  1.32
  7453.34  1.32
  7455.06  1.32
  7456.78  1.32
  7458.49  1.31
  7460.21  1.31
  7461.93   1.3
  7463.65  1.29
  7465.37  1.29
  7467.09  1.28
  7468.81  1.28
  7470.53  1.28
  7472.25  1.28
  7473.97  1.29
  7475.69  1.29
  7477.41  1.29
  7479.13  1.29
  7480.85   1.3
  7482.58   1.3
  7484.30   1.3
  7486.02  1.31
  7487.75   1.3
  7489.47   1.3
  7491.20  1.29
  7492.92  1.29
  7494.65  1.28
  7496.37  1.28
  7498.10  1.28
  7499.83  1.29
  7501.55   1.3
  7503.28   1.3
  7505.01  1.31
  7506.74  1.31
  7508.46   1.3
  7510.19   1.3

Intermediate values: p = 0.796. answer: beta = 0.248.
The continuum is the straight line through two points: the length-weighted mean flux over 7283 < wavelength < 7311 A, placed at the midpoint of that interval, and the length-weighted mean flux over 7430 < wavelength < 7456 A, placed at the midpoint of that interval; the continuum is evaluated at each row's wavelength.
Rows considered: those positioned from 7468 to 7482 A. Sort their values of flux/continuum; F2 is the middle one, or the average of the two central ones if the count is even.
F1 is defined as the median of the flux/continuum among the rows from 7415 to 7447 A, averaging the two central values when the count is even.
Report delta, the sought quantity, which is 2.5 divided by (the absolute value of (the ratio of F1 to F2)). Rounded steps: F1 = 0.99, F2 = 0.97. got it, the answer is 2.444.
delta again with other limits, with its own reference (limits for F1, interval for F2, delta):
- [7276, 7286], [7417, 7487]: 2.434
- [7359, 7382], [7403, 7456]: 2.487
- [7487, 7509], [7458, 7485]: 2.507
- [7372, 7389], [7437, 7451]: 2.493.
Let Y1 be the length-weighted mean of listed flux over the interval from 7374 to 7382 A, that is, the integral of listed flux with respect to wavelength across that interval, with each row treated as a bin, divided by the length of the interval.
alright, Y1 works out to 1.31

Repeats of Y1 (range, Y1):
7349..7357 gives 1.27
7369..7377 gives 1.30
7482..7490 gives 1.30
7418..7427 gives 1.30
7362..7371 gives 1.27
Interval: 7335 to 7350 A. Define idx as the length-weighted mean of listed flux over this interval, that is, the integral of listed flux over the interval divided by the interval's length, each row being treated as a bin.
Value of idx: 1.289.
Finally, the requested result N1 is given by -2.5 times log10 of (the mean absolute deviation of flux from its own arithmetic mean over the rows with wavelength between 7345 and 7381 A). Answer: 4.3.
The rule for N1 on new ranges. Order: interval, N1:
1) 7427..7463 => 5.3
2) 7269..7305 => 4.9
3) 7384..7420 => 5.3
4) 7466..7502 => 5.3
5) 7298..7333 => 5.6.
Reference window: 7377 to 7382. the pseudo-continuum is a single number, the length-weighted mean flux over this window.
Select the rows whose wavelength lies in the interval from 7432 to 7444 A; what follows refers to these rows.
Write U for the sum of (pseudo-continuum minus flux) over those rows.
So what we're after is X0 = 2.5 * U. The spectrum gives -0.2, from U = -0.07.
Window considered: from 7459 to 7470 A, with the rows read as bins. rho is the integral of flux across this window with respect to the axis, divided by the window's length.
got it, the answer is 1.29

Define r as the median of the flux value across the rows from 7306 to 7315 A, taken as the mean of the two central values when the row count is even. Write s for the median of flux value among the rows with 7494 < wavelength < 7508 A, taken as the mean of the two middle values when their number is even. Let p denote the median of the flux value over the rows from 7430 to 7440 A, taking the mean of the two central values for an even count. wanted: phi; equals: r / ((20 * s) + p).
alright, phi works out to 0.0467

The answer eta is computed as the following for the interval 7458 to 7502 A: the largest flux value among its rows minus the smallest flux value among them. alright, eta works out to 0.0300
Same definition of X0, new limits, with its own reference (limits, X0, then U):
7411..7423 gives 0.2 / 0.07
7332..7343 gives 0.3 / 0.10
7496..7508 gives 0.1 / 0.05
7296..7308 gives 0.6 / 0.25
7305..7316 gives 0.6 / 0.23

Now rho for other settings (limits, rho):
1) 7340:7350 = 1.29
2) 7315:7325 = 1.27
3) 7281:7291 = 1.26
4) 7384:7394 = 1.28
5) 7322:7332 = 1.26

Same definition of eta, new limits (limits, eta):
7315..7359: 0.0500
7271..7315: 0.0400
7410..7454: 0.0300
